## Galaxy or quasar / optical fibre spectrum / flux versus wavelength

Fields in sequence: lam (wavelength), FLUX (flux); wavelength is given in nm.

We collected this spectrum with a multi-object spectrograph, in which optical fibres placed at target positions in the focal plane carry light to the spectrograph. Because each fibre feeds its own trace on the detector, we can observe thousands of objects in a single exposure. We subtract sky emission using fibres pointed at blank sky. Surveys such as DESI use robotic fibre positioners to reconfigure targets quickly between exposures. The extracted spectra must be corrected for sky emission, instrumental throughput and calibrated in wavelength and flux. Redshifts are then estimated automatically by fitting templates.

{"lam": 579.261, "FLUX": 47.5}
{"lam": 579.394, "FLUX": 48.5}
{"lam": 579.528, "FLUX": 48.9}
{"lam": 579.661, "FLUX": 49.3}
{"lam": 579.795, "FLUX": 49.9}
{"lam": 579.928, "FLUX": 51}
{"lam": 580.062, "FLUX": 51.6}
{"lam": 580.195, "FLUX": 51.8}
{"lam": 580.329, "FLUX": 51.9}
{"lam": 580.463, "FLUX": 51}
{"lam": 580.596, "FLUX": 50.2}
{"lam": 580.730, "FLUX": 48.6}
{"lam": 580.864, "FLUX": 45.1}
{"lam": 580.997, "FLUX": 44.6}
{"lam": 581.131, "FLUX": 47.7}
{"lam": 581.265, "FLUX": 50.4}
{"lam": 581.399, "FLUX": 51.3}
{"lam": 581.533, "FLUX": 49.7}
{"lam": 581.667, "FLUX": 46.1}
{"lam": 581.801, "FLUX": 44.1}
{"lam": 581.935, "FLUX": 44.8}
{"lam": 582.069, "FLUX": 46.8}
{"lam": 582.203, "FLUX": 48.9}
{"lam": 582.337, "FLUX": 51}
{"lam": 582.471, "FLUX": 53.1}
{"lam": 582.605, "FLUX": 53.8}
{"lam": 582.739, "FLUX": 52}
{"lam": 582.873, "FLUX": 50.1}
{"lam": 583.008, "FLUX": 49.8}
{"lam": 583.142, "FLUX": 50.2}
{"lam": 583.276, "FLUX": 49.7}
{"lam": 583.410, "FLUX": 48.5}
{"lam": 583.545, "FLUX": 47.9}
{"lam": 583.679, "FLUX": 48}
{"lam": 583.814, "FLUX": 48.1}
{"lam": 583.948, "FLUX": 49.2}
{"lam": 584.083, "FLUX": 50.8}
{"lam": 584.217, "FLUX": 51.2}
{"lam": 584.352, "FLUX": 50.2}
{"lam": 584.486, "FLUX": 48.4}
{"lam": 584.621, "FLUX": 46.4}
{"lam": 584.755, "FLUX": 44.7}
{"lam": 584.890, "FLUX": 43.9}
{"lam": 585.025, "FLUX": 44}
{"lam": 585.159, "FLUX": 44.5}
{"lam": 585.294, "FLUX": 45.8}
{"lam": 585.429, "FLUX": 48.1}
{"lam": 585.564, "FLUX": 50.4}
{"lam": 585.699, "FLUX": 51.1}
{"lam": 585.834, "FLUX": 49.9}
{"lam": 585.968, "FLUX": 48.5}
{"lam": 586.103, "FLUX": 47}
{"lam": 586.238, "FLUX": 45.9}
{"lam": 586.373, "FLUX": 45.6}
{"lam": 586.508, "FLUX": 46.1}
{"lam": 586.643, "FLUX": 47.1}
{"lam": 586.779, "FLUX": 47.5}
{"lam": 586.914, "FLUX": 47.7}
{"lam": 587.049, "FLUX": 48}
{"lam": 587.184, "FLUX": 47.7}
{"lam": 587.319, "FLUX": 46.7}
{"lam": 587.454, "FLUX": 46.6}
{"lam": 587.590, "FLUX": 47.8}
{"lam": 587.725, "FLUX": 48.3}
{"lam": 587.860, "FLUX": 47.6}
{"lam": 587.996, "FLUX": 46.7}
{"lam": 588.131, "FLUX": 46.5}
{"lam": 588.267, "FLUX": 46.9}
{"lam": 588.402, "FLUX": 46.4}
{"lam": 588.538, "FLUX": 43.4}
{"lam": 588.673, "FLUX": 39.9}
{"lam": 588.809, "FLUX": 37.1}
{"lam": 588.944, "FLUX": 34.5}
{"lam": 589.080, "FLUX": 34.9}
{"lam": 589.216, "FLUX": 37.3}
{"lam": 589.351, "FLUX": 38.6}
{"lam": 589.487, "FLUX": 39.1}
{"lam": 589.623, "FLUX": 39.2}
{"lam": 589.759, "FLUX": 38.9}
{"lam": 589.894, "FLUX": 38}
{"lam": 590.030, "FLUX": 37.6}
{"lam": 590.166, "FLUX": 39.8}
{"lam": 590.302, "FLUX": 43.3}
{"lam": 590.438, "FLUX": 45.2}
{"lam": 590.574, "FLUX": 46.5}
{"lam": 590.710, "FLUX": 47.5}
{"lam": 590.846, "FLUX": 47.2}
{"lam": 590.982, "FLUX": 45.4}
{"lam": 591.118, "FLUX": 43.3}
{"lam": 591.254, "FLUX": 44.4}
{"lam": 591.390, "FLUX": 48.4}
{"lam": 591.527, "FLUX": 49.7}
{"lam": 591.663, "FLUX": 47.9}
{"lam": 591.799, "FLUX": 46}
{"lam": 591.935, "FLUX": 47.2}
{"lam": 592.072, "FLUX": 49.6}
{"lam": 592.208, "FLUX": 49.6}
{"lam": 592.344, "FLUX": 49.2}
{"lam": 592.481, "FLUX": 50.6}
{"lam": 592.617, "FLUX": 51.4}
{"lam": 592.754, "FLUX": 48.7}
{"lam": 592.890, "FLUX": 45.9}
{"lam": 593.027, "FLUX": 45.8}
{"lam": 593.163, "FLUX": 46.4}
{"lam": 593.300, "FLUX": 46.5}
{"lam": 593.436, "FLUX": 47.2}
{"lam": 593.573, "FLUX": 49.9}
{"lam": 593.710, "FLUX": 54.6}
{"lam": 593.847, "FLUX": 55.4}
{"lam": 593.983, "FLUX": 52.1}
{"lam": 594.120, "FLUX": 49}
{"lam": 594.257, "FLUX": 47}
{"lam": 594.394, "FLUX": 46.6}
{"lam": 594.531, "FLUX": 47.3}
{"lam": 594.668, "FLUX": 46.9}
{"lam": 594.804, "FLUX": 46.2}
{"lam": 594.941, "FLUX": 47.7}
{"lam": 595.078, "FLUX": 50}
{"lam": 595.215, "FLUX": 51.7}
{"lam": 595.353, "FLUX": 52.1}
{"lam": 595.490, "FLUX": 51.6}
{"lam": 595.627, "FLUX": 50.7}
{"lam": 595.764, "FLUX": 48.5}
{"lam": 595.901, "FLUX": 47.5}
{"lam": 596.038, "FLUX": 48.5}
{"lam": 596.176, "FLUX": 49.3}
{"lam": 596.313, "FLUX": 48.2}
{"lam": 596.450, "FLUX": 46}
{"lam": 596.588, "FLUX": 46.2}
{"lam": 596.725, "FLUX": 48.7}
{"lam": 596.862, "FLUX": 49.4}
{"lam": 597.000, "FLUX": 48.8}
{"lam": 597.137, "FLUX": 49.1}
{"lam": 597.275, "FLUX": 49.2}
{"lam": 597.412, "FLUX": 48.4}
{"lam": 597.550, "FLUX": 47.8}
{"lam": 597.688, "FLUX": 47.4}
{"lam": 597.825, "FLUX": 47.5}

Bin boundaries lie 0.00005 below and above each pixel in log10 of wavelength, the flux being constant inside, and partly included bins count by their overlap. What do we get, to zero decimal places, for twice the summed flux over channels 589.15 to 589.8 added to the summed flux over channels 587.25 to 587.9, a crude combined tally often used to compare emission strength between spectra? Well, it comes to 623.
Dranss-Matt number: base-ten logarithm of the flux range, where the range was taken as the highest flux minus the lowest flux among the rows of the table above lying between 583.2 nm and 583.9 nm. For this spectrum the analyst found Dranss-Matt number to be 0.26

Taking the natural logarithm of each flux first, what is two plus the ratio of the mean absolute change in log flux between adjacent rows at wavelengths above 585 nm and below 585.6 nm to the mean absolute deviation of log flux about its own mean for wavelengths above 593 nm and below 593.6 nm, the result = 3.46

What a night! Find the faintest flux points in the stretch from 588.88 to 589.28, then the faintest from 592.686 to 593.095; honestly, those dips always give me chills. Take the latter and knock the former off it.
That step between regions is 11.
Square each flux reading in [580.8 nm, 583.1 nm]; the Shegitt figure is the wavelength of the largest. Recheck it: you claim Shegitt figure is 582.605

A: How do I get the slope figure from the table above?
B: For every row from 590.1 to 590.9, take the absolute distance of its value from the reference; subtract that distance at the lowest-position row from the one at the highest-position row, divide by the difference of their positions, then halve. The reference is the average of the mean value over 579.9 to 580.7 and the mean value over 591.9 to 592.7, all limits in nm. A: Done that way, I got -5.4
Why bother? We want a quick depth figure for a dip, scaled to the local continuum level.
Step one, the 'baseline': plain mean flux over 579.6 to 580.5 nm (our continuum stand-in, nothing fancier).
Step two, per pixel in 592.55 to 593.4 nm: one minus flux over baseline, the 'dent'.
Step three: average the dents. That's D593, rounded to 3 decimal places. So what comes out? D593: 0.068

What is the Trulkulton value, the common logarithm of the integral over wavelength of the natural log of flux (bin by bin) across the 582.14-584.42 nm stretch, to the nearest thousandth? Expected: 0.951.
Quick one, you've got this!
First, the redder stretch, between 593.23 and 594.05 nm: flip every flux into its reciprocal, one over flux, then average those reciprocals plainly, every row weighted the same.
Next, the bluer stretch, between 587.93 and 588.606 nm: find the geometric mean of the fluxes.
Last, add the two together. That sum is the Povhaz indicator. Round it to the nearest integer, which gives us 46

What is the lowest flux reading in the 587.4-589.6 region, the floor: 34.5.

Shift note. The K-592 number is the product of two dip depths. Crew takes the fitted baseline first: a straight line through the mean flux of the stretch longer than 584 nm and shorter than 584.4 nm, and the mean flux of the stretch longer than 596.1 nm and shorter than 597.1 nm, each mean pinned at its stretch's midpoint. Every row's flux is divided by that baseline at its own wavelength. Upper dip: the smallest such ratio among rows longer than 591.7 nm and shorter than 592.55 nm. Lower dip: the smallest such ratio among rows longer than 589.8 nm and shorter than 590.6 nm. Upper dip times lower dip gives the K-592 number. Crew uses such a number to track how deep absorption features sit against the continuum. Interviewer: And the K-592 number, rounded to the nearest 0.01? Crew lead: 0.71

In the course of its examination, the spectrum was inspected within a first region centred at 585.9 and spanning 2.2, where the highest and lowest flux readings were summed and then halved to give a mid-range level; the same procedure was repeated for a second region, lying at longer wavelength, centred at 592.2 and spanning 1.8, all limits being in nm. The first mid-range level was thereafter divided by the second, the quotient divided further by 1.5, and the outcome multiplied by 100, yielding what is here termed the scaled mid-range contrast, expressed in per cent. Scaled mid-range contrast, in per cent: 65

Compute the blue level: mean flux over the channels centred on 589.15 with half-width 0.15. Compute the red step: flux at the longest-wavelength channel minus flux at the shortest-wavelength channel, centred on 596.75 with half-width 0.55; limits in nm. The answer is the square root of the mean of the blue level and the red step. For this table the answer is 4.3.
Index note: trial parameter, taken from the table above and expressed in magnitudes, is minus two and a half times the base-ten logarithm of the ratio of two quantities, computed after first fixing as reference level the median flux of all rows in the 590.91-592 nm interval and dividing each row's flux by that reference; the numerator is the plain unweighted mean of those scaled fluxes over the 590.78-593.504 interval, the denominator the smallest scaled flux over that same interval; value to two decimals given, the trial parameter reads -0.10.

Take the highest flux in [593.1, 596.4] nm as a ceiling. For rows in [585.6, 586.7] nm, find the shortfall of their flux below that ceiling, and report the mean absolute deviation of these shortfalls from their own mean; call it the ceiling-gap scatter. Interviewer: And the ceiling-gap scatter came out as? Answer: 1.6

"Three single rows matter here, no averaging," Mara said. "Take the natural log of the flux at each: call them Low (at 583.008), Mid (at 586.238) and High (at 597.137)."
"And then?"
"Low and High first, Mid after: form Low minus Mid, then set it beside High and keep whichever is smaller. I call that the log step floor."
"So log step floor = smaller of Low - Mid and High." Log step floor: 0.08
